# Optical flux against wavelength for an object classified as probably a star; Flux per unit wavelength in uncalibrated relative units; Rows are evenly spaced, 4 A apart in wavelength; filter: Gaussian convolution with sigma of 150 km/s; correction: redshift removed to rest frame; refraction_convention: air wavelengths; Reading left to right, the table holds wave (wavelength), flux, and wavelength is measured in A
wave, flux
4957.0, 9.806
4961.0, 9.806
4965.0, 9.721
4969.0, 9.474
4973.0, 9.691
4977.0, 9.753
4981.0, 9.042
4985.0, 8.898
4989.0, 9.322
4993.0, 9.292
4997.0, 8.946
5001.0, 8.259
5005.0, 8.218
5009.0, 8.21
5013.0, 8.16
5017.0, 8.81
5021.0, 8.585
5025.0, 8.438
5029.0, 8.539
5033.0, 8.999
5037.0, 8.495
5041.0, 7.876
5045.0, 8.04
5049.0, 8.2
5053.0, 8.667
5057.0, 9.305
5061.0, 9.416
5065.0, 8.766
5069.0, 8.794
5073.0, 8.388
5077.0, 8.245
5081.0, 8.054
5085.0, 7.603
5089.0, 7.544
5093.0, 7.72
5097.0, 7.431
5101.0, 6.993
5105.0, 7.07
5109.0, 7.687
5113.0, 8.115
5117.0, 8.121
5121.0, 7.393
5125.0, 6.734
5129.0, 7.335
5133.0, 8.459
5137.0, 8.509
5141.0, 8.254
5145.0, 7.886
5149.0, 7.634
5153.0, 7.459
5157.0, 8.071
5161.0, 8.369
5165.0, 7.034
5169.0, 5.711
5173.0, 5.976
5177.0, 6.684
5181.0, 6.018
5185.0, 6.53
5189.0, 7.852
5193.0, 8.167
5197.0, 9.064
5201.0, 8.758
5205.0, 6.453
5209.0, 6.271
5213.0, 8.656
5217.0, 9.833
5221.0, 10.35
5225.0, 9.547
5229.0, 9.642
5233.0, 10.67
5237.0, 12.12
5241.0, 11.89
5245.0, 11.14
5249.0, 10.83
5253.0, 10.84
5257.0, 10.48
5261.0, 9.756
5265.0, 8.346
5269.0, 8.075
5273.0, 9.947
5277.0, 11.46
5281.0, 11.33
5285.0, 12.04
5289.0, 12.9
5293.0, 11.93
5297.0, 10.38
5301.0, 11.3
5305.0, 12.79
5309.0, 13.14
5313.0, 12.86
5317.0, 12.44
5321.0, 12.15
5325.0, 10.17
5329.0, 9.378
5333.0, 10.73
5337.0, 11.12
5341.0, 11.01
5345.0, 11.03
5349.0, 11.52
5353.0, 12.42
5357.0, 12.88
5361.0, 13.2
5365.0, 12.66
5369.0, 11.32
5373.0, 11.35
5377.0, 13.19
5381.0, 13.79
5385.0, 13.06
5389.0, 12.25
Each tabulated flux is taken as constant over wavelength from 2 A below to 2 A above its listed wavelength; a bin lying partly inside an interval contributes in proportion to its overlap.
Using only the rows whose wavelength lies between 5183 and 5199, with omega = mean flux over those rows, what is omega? 7.9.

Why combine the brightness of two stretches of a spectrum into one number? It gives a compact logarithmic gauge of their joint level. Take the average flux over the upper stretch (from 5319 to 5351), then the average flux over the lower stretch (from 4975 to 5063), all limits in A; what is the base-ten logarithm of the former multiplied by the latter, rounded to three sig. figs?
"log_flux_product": 1.98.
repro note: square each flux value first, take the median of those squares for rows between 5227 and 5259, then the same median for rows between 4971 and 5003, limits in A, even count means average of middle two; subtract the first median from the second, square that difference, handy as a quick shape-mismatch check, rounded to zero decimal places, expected 1112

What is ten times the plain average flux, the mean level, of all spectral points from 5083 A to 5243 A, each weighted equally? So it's 80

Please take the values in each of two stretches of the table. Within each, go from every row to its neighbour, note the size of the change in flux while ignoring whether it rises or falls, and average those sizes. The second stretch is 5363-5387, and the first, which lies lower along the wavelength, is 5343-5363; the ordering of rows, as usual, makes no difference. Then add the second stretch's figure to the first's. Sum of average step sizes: 1.45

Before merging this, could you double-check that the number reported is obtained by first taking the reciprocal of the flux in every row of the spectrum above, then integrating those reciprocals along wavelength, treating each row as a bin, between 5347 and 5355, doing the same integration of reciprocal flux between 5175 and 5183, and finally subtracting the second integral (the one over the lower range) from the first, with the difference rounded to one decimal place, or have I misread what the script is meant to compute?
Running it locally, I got -0.6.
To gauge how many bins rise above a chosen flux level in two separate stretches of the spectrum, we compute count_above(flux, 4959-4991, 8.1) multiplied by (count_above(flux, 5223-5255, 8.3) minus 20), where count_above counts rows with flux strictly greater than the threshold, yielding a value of -96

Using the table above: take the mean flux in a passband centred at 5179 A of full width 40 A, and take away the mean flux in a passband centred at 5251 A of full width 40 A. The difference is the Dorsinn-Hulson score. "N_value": -3.3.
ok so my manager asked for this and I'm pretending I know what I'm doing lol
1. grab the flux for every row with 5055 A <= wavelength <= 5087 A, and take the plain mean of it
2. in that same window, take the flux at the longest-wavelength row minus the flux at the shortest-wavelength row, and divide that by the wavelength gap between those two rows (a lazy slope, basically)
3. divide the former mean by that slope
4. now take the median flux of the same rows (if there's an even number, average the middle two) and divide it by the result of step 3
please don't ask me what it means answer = -0.061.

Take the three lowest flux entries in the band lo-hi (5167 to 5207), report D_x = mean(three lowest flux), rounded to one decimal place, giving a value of 5.9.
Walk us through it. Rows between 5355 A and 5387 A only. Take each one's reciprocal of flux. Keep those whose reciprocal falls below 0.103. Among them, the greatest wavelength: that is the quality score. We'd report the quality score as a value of 5385.0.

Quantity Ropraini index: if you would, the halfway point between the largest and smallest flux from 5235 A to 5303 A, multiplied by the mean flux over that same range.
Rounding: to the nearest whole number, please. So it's 114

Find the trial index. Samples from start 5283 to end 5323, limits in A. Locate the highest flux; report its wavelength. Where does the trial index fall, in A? 5309.0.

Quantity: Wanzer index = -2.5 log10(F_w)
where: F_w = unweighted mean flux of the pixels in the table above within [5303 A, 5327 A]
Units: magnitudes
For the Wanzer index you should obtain -2.72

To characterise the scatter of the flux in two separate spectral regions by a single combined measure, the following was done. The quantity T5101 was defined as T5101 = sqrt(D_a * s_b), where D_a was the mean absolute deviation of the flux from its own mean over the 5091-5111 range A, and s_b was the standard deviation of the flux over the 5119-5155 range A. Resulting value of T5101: 0.4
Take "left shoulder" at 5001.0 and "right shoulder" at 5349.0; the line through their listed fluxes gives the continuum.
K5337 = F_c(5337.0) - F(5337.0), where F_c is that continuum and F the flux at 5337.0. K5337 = 0.3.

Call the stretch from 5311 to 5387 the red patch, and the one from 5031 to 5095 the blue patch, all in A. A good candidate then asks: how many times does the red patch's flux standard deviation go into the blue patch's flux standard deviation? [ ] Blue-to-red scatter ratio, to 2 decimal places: 0.49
